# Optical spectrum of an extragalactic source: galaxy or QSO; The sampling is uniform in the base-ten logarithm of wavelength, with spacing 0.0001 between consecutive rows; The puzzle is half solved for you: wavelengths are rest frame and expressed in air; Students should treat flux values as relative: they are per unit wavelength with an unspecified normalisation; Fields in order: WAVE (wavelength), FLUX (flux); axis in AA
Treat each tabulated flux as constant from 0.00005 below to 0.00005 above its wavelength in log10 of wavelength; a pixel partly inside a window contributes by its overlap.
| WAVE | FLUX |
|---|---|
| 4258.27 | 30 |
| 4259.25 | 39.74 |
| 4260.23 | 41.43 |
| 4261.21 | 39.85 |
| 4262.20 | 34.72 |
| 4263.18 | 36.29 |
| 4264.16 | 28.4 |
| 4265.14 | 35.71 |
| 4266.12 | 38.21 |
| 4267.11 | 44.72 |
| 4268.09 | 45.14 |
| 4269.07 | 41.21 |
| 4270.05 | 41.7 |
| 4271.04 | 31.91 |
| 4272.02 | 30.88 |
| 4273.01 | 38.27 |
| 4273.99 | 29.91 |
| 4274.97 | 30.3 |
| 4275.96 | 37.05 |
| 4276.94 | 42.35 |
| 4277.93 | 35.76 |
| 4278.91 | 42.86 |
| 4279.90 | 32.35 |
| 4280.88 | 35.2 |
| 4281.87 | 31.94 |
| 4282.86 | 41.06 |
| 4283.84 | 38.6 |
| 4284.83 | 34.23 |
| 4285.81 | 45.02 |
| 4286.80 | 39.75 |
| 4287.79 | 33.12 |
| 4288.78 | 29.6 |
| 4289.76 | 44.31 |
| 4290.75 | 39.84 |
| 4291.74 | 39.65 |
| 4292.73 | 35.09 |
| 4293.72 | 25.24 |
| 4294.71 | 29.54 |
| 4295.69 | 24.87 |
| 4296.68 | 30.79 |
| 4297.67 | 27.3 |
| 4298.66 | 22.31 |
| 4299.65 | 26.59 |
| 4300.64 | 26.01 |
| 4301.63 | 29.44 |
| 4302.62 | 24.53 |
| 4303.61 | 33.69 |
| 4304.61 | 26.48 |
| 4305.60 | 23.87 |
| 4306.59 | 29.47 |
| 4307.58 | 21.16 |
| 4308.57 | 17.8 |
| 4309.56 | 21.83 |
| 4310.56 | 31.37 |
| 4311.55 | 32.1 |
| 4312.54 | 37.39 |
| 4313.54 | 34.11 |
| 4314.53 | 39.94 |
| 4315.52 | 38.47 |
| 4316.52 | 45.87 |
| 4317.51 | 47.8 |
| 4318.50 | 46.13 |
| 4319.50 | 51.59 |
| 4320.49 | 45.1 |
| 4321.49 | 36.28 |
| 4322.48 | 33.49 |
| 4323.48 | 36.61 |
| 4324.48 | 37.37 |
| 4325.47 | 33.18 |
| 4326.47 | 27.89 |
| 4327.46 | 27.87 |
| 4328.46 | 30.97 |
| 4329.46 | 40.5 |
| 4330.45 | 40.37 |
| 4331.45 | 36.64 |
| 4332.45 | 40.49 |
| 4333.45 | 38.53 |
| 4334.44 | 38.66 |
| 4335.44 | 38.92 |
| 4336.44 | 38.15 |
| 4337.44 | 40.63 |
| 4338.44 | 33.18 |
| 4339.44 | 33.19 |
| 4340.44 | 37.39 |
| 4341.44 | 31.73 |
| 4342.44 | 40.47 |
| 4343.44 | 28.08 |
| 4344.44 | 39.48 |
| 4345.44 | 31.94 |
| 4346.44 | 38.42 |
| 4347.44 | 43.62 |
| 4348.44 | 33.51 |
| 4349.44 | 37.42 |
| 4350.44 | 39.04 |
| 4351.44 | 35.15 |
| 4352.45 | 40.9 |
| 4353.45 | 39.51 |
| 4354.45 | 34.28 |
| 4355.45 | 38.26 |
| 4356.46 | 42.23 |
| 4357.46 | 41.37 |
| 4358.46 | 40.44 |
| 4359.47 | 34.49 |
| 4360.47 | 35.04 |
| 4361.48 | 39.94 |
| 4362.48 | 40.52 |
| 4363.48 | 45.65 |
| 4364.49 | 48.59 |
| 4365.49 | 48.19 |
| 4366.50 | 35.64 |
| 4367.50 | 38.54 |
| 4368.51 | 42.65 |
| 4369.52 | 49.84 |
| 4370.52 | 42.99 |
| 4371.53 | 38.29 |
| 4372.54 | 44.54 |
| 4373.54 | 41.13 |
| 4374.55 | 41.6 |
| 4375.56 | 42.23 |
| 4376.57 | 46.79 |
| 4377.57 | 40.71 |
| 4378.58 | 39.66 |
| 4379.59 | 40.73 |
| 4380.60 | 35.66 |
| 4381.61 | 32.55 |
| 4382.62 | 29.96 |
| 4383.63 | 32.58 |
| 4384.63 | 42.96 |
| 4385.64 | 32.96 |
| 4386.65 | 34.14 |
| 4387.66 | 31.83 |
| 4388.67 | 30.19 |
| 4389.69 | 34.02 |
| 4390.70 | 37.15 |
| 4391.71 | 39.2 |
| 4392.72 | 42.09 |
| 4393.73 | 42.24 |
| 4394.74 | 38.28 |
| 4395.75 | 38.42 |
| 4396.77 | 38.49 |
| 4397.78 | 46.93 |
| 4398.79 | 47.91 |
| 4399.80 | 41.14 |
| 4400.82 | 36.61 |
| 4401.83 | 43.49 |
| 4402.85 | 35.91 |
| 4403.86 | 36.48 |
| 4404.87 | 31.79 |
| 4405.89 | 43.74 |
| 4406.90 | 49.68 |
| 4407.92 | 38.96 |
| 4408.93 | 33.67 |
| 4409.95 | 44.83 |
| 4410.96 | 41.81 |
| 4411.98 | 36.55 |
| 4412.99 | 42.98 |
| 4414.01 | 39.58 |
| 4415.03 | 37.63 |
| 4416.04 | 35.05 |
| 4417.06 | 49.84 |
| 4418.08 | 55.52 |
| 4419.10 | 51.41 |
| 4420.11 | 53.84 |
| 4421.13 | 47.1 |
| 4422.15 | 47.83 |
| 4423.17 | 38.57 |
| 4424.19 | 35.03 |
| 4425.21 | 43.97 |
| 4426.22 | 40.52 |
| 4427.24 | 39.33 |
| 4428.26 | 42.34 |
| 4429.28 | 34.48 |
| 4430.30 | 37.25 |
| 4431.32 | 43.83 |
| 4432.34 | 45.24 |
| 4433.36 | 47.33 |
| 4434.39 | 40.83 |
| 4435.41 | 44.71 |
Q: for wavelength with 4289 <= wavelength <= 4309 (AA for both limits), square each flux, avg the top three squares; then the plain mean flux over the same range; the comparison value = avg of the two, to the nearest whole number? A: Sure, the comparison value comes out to 868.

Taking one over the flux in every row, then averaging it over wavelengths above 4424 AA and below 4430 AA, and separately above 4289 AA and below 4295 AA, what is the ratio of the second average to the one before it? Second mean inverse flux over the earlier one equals 1.14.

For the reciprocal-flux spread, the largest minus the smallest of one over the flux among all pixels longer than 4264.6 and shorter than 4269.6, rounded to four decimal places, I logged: 0.0059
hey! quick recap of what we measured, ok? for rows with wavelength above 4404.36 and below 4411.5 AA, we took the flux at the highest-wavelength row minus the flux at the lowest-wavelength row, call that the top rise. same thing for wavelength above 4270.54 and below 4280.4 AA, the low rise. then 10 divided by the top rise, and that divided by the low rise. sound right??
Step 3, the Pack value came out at 2.27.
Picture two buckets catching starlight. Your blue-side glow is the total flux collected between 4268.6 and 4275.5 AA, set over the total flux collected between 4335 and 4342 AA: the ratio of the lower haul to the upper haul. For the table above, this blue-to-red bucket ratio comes 0.95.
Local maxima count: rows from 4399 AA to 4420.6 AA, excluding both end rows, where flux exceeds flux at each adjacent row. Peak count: 6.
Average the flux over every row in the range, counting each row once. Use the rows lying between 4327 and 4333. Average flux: 36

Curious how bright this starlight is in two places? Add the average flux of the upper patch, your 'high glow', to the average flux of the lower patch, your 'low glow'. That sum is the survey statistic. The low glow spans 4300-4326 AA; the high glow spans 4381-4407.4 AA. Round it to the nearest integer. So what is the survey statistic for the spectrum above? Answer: 72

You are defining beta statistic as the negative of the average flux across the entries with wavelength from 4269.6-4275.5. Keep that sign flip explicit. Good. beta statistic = -34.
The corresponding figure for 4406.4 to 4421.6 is -44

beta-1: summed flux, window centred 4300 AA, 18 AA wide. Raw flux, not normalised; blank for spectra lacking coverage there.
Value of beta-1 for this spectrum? 494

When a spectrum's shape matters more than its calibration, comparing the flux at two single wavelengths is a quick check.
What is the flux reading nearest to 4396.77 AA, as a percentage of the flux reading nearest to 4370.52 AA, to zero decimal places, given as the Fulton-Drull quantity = 90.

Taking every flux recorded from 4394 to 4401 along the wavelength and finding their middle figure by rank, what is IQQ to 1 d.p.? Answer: 38.5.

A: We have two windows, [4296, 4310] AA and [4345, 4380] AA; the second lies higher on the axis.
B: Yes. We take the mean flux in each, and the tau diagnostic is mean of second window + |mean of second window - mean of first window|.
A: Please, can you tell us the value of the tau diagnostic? 55.0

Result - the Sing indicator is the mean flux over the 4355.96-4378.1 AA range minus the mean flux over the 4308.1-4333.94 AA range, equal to 5.4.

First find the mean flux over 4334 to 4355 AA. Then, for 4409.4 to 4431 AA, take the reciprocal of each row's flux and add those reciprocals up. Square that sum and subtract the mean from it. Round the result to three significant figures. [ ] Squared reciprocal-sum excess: -36.6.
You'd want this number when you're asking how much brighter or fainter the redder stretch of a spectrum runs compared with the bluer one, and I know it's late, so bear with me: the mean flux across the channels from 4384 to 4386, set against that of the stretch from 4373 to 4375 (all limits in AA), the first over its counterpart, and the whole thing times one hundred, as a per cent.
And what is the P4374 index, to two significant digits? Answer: 92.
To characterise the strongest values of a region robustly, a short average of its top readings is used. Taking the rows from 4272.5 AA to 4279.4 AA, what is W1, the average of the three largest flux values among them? 41.2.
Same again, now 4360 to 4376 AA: 48.9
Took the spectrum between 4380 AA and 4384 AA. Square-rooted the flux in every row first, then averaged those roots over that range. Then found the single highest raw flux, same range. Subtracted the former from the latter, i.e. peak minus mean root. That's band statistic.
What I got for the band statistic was 30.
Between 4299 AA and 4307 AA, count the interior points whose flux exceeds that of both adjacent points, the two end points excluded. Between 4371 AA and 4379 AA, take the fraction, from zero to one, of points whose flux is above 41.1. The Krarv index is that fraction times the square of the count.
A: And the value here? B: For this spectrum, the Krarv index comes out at 2.5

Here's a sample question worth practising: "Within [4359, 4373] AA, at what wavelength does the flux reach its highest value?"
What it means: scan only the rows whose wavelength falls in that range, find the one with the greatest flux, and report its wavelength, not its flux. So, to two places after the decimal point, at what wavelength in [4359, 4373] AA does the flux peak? 4369.52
